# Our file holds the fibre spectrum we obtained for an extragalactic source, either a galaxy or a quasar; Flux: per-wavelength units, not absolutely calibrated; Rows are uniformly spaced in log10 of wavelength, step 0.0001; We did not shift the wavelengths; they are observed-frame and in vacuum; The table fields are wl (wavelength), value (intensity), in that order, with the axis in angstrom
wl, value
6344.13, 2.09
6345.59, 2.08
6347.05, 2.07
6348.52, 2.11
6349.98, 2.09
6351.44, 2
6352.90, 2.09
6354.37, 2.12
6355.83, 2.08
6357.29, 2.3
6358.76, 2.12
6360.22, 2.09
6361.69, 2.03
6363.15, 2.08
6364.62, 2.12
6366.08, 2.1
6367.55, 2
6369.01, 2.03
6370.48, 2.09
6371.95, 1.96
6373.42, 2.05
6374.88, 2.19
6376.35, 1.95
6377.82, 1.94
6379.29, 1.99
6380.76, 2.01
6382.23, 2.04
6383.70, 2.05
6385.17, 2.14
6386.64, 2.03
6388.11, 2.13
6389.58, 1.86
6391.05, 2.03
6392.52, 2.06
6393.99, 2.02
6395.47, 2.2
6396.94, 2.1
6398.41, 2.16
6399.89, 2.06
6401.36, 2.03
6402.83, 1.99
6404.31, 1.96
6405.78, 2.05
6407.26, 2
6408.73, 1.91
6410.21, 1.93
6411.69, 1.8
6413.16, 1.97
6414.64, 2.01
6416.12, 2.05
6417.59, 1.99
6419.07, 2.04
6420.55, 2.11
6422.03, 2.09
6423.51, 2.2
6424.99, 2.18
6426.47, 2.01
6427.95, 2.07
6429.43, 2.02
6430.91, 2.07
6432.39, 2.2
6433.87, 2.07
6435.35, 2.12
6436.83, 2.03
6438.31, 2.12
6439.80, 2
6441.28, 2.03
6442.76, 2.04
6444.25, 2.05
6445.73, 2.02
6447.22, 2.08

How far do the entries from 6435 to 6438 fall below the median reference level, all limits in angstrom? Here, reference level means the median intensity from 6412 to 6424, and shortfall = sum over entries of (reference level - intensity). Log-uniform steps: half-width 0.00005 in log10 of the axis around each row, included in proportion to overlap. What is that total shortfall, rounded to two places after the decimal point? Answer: -0.06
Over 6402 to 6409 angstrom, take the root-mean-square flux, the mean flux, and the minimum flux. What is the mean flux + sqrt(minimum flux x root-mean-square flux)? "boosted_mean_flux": 3.93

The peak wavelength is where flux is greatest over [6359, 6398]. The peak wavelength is 6395.47 angstrom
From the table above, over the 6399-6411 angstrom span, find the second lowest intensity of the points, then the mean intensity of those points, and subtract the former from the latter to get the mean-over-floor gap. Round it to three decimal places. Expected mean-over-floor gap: 0.061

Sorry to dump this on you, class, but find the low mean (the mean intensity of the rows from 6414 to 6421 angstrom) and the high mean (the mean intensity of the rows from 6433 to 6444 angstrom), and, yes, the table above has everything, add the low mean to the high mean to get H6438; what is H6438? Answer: 4.10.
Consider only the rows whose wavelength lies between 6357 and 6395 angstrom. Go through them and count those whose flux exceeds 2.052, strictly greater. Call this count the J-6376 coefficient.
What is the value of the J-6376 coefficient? 11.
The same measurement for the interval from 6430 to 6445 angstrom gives 5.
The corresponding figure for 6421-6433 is 6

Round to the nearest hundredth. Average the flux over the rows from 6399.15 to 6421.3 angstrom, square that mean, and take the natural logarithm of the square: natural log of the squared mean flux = 1.38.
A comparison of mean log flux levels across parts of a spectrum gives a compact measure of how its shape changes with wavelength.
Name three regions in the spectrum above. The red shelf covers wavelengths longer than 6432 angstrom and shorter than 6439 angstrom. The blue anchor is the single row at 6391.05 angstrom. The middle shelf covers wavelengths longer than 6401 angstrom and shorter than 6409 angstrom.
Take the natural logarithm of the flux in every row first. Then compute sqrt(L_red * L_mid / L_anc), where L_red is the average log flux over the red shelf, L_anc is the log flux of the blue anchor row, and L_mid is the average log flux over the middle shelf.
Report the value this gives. 0.851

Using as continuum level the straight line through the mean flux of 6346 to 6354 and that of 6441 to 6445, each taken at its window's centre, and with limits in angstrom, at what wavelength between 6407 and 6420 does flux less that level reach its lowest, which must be 6411.69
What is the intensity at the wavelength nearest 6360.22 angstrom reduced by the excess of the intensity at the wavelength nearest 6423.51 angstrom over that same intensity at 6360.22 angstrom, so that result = 1.98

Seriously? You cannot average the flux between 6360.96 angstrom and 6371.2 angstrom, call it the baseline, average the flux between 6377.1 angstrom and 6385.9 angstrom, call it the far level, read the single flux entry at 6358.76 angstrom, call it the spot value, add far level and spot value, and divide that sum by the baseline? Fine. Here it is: 2.01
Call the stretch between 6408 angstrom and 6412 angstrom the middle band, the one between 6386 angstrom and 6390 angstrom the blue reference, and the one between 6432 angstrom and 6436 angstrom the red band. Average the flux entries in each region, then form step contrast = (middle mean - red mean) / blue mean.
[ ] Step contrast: -0.12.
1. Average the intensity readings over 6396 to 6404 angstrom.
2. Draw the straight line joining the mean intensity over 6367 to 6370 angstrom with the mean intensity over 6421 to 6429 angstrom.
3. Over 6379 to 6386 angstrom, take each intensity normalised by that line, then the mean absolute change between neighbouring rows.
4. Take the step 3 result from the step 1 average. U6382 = 2.05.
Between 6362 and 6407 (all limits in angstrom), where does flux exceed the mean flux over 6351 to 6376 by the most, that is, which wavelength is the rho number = 6395.47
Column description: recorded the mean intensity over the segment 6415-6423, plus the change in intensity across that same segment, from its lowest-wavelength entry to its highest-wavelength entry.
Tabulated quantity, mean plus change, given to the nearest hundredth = 2.10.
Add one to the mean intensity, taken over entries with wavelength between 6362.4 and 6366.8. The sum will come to 3.10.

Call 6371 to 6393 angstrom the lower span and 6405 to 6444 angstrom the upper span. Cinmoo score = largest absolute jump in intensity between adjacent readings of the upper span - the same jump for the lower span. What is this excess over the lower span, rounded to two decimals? -0.10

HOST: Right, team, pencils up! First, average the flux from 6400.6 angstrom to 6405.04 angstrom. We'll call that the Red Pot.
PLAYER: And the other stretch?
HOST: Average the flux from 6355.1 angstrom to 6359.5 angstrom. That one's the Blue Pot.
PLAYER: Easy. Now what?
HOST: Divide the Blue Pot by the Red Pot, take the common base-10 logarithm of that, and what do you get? 0.036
